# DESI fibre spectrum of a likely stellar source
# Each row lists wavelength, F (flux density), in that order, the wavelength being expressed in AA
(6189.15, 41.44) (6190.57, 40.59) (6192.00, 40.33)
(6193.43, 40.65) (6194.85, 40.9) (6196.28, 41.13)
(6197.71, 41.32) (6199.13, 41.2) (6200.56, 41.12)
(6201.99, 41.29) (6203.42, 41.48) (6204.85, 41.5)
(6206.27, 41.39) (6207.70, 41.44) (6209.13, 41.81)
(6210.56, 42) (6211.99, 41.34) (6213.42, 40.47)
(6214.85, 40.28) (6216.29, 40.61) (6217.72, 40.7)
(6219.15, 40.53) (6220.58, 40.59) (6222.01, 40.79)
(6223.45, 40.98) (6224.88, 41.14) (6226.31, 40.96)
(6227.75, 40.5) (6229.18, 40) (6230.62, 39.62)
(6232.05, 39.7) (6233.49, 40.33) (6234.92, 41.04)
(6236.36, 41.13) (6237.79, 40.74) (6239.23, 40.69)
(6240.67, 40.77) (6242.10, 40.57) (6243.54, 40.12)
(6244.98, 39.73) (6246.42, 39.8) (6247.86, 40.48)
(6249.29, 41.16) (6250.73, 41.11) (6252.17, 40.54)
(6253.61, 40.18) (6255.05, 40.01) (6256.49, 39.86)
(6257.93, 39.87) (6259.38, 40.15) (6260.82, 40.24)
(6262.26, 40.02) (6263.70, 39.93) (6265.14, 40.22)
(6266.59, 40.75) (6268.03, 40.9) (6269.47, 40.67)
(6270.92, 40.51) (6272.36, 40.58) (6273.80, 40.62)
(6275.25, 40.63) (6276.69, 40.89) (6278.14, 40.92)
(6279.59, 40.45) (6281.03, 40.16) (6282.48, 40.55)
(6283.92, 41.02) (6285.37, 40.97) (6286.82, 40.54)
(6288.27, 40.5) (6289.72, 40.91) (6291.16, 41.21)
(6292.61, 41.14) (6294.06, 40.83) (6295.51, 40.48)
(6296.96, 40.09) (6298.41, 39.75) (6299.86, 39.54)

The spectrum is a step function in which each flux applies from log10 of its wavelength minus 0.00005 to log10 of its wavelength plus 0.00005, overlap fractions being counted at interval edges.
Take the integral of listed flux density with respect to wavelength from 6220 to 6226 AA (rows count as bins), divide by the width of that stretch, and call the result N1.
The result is 40.9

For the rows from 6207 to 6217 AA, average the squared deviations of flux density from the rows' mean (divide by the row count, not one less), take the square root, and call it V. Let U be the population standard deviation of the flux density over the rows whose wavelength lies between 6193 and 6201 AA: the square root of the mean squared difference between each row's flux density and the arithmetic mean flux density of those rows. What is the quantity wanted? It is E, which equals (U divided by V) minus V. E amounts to -0.3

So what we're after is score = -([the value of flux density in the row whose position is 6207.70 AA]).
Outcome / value -41.4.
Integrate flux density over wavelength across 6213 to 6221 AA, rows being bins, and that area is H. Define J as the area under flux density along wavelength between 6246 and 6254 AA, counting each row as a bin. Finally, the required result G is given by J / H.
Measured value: 1.00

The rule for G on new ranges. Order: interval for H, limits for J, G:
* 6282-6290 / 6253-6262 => 1.11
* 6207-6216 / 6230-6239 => 0.98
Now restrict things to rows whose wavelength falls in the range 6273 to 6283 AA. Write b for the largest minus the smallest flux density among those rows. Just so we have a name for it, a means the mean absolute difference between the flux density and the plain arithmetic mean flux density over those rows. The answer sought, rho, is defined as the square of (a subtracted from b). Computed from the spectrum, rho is 0.3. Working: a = 0.19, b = 0.8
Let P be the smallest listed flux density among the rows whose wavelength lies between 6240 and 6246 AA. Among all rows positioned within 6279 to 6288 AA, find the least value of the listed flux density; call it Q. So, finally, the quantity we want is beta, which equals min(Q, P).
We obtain 39.7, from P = 39.73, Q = 40.16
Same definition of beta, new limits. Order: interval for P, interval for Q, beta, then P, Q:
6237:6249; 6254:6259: 39.7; 39.73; 39.86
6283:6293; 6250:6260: 39.9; 40.5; 39.86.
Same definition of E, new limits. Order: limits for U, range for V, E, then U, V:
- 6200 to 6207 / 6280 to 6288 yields 0.1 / 0.14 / 0.32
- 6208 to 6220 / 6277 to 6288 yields 1.8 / 0.61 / 0.30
